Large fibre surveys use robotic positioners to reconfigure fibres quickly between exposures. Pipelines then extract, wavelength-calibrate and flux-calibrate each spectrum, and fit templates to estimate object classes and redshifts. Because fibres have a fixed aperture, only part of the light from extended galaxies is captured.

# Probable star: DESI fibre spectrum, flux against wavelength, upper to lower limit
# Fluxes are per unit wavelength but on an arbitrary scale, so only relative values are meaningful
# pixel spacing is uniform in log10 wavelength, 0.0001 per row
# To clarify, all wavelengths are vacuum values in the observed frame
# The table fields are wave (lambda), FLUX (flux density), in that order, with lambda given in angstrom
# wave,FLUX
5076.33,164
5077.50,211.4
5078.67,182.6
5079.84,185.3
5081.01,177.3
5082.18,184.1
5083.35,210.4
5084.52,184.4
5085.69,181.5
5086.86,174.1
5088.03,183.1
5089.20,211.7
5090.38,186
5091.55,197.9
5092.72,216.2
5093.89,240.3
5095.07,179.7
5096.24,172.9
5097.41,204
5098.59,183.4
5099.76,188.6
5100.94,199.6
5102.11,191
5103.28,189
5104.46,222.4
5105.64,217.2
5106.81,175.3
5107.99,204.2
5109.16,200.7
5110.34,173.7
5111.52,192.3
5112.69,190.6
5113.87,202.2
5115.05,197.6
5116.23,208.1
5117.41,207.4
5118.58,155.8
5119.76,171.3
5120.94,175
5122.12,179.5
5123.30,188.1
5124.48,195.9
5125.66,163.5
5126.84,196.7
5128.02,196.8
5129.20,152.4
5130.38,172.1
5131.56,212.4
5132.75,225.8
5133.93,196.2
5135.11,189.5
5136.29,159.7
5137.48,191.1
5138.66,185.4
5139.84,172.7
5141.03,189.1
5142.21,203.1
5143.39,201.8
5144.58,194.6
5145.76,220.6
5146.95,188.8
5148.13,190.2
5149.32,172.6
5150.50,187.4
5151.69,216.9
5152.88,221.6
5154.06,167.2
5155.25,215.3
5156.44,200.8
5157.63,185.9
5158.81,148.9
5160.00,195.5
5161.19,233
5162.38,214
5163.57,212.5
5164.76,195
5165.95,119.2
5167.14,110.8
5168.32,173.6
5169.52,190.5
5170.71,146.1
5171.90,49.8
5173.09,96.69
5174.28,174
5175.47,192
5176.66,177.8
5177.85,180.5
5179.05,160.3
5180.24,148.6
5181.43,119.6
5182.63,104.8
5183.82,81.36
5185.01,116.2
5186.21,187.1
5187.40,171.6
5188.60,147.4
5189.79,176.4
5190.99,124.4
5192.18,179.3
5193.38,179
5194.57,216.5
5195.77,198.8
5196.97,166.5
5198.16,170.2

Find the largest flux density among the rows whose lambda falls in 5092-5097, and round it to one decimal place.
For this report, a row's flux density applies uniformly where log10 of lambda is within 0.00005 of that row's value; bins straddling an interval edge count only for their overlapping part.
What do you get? 240.3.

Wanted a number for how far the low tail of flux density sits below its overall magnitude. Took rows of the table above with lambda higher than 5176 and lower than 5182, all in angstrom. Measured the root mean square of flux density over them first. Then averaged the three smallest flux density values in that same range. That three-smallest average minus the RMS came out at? -16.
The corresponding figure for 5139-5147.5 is -13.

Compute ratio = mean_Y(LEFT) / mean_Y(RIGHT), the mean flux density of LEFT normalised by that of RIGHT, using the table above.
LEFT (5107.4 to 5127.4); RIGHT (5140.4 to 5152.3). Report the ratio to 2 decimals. 0.96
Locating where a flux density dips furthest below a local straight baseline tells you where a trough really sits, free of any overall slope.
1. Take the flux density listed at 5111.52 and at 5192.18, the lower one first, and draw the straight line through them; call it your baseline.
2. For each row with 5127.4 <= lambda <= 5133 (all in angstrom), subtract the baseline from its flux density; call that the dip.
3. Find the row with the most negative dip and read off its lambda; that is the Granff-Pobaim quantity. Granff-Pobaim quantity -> 5129.20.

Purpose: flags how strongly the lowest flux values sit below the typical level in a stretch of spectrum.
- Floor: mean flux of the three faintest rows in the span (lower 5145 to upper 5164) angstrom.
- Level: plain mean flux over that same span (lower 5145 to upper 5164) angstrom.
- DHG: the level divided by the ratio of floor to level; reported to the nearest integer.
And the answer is 241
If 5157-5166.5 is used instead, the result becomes 234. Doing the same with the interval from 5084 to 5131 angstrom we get 231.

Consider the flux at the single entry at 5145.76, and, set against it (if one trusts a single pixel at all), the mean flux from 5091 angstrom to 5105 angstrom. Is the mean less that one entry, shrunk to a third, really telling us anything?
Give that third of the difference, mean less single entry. -7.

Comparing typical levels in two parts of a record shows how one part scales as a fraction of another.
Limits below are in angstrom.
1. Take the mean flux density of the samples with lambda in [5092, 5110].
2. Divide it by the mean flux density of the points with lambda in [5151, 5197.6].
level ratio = 1.19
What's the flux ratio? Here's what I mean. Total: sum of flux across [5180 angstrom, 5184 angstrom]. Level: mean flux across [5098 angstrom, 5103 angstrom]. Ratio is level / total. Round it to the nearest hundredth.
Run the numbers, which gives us 0.42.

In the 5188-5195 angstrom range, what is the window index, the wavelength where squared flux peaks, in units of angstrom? 5194.57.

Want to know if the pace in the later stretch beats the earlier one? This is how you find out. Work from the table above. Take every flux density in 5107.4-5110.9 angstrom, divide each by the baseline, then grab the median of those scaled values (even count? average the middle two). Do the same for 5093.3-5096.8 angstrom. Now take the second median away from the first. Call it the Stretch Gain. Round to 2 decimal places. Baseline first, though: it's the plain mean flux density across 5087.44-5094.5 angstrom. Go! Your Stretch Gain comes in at 0.10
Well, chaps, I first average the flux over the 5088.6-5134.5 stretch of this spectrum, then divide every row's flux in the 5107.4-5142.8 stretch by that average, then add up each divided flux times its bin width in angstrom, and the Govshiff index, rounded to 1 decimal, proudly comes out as 34.5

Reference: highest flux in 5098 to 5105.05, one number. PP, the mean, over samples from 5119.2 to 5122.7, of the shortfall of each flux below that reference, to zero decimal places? 47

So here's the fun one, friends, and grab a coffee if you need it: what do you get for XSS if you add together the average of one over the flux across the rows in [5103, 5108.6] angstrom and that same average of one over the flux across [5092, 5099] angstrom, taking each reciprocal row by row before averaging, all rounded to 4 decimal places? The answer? 0.0101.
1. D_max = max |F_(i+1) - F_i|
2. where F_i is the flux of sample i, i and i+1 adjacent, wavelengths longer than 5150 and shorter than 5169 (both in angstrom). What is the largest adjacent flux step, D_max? 76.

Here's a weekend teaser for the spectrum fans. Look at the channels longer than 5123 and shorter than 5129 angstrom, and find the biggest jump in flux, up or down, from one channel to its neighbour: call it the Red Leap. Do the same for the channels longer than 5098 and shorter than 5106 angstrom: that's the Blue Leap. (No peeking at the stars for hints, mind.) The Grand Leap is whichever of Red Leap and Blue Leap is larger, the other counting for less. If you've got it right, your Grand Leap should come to 33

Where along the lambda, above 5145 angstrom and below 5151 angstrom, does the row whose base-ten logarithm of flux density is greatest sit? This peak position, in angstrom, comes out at 5145.76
